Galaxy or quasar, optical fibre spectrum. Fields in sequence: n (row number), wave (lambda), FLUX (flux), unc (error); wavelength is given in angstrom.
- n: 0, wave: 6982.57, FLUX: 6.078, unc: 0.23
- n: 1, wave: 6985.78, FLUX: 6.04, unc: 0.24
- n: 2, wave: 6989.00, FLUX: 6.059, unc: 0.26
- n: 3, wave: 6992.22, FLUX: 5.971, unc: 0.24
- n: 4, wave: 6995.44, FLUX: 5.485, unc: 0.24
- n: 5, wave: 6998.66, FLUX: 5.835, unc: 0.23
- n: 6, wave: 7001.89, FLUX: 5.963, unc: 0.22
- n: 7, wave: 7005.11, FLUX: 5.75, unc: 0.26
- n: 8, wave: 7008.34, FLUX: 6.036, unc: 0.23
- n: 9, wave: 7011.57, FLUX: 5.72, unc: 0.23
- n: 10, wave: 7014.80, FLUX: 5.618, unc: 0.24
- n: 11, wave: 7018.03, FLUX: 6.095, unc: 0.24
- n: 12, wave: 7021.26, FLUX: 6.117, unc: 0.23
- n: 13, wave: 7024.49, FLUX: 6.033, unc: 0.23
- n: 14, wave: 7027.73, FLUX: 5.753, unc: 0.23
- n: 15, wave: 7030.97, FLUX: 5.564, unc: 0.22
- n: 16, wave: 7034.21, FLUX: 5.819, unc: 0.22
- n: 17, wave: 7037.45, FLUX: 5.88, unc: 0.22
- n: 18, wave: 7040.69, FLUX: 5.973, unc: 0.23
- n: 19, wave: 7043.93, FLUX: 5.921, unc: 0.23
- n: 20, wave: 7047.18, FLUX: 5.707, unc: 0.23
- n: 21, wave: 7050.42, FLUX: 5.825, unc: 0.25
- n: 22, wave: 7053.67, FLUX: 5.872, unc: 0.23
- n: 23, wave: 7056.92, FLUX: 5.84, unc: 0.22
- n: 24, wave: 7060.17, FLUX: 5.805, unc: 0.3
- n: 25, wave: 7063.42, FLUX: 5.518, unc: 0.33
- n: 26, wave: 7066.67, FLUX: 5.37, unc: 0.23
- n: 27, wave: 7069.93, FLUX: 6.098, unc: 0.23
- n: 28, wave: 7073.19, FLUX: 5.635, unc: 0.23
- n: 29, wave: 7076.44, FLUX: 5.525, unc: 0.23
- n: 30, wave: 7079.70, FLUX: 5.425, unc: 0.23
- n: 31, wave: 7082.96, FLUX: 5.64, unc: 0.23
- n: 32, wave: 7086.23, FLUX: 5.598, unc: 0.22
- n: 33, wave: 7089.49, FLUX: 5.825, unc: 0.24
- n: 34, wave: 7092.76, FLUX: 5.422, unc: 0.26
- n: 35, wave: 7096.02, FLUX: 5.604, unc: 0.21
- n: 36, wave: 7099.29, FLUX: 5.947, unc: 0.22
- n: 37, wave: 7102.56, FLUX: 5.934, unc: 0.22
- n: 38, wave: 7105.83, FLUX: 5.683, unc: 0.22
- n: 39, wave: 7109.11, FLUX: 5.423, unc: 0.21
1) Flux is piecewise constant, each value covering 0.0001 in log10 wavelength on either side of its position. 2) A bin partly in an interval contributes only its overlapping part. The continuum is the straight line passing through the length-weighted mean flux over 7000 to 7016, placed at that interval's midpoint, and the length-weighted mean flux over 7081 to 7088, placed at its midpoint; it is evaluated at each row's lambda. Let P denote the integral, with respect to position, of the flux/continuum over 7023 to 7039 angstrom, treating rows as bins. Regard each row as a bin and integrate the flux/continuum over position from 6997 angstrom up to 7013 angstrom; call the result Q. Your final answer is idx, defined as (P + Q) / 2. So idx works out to 16.1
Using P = 16.1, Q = 16.1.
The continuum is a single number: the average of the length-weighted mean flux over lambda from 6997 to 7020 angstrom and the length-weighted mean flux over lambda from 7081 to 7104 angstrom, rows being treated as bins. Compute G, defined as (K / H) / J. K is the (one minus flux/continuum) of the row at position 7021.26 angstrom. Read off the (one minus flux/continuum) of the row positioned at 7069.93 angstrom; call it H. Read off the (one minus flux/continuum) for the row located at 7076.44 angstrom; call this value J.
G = 24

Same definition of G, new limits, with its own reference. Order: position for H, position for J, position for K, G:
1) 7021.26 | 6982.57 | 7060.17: -1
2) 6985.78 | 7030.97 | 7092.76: -37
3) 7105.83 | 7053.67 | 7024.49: 162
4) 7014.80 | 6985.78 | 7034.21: 5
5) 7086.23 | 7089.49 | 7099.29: 122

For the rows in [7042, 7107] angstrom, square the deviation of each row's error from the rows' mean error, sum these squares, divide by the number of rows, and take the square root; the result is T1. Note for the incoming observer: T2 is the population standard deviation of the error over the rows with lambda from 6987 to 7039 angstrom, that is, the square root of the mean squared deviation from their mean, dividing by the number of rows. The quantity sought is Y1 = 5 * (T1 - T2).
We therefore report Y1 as 0.08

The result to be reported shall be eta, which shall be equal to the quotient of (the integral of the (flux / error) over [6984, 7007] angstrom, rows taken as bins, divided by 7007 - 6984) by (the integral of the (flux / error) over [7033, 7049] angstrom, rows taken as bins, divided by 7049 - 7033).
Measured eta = 0.94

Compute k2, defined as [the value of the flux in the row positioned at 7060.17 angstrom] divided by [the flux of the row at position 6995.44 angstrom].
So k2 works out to 1.06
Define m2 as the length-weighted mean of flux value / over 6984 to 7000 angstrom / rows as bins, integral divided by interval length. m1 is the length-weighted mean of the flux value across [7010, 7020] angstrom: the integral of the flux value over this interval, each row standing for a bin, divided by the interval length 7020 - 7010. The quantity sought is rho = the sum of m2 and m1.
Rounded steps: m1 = 5.82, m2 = 5.88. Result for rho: 11.7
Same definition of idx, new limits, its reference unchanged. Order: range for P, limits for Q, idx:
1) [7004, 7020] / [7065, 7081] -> 16.0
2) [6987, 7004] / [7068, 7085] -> 17.0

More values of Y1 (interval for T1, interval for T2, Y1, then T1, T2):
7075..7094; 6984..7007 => 0.00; 0.013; 0.0136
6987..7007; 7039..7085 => -0.08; 0.015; 0.0306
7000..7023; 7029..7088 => -0.08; 0.012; 0.0286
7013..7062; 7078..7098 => 0.02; 0.019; 0.0157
